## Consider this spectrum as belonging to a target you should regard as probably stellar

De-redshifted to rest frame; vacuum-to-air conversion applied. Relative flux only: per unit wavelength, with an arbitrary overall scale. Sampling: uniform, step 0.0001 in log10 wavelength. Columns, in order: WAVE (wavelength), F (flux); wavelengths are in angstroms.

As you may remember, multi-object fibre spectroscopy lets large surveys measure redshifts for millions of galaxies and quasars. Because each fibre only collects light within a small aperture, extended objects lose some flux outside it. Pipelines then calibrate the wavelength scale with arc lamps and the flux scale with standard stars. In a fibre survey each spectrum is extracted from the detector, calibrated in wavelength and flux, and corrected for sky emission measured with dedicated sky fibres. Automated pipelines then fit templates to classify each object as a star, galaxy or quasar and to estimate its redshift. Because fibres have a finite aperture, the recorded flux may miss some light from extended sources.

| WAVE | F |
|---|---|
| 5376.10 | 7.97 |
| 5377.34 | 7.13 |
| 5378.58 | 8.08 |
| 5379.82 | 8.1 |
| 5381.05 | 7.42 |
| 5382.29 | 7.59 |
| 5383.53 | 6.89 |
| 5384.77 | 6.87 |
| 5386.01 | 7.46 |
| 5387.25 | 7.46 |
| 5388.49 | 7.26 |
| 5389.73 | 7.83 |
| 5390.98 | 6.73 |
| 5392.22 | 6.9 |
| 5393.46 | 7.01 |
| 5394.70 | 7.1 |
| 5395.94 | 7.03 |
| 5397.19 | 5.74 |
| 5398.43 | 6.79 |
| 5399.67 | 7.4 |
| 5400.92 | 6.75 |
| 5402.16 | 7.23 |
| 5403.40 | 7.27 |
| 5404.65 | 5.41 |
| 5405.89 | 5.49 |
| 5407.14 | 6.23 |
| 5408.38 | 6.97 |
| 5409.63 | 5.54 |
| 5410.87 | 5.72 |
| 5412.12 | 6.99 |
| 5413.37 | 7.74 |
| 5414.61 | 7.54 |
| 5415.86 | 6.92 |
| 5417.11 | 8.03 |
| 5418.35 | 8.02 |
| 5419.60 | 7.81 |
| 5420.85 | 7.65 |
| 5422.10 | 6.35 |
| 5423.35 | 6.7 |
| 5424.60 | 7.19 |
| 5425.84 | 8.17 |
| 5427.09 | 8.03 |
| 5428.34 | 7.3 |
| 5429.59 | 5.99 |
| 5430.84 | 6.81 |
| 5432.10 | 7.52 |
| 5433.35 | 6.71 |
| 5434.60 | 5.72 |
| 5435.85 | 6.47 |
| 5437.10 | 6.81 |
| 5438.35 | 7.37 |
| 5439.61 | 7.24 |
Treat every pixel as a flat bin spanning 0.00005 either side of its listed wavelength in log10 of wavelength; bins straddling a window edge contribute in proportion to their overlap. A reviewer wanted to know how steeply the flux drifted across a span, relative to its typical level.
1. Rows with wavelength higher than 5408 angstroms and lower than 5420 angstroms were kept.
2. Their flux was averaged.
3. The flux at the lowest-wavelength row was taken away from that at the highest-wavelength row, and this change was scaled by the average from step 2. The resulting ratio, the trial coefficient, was 0.12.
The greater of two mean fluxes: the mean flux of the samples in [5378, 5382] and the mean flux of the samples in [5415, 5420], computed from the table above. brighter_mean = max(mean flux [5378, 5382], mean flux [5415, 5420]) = 7.9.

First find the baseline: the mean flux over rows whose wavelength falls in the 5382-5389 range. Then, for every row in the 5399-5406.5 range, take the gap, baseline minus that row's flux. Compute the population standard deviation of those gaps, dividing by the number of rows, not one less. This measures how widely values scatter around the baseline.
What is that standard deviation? 0.8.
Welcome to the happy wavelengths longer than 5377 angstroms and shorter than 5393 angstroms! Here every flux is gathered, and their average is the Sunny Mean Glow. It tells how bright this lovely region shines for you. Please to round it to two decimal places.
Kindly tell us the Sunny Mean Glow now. 7.36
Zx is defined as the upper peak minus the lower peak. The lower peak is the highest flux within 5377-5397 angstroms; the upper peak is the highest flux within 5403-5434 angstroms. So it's 0.1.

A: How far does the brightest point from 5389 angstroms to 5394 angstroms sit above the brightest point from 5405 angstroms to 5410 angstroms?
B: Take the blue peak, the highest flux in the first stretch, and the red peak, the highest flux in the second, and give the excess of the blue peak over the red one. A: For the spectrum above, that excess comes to 0.86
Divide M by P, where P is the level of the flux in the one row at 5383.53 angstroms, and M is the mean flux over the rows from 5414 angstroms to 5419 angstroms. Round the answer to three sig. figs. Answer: 1.11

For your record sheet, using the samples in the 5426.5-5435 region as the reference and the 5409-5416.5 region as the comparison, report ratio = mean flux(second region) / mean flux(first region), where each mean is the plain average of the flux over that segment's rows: 0.98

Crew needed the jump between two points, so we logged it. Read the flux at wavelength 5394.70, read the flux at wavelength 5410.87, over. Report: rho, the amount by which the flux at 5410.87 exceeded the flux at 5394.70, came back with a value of -1.4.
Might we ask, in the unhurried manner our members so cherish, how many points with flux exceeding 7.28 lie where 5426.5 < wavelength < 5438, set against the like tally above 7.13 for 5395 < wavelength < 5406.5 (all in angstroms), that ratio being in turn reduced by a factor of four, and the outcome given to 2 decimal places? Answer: 0.25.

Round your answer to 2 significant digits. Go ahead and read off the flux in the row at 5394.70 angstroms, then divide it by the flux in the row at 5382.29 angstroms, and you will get 0.94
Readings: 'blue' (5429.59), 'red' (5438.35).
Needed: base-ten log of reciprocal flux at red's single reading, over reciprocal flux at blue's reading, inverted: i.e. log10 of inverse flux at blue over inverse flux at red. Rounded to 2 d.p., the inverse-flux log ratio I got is 0.09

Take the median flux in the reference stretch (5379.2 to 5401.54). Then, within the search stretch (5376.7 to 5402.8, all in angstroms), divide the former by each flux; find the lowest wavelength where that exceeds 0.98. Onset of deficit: 5377.34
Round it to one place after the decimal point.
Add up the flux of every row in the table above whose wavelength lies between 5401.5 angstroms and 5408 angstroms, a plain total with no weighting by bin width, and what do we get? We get 31.6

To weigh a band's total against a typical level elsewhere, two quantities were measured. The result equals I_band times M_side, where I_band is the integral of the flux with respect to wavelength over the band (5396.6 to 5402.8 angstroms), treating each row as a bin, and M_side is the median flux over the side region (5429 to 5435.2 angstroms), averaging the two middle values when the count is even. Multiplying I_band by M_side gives 283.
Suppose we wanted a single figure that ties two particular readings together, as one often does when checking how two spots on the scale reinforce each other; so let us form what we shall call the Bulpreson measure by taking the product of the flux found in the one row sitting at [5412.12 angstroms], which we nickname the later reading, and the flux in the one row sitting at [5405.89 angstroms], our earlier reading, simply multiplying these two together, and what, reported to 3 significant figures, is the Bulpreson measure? 38.4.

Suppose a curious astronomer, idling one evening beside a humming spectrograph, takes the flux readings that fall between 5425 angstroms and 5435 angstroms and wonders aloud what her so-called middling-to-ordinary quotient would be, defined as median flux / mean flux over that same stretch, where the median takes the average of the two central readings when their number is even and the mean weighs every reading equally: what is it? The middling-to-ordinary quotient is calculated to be 1.00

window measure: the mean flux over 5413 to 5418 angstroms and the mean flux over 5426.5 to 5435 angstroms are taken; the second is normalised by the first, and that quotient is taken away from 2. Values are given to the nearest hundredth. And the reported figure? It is 1.09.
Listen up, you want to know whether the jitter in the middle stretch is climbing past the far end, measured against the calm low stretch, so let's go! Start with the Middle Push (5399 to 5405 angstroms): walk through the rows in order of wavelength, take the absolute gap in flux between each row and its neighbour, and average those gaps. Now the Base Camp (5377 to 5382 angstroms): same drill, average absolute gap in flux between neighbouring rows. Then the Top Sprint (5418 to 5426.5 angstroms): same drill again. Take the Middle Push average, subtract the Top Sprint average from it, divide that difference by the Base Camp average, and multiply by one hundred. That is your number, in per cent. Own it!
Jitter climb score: 32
